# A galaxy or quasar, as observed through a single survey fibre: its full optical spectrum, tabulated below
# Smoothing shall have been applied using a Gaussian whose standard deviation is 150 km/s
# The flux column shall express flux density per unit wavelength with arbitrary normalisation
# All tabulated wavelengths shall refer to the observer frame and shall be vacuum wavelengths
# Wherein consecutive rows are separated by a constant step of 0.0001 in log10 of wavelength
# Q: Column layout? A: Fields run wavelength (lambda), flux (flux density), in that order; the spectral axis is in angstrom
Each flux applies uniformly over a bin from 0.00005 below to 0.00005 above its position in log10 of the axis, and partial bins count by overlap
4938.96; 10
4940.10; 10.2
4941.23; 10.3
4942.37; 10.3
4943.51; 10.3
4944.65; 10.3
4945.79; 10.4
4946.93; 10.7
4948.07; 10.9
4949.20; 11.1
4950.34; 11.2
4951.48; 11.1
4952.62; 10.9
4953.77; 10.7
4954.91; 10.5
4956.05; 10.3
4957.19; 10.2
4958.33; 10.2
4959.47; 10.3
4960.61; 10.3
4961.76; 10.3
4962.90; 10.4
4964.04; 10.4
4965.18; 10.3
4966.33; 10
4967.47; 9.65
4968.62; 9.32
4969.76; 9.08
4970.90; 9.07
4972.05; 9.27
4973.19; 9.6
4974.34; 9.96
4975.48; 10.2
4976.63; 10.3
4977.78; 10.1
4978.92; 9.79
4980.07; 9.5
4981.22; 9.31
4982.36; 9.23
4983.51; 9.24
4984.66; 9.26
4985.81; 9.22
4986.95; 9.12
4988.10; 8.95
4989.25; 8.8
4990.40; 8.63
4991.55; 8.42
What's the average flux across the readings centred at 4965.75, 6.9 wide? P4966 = 10.0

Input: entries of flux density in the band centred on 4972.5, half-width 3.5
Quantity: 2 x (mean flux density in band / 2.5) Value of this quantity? 7.6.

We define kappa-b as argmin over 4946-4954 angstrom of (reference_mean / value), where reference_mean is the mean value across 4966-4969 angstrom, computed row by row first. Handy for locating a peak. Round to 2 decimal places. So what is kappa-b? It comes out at 4950.34 angstrom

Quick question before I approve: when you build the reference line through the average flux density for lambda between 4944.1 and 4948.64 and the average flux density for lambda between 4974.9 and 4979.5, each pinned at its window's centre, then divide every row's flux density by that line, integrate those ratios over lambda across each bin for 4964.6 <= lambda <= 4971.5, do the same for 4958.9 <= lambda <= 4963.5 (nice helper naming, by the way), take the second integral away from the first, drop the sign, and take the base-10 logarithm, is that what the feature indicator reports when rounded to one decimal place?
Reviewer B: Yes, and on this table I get 0.3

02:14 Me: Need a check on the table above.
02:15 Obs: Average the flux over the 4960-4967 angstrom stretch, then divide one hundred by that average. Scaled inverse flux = 9.7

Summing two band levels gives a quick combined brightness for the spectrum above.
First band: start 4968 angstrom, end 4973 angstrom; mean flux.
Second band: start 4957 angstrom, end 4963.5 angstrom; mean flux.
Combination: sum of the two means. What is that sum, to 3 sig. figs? 19.5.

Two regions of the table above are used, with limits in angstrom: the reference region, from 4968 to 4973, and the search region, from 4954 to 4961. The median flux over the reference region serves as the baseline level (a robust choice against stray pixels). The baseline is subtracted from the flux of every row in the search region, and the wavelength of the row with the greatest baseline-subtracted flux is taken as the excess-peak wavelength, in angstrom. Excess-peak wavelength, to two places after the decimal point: 4954.91 angstrom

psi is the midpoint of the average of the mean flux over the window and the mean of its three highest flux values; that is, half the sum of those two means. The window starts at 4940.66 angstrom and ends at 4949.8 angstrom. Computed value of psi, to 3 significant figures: 10.7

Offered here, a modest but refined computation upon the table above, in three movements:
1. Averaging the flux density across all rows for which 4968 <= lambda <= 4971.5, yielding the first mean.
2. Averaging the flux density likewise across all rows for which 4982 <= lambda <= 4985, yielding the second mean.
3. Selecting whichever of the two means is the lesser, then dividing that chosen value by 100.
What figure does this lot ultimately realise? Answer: 0.0916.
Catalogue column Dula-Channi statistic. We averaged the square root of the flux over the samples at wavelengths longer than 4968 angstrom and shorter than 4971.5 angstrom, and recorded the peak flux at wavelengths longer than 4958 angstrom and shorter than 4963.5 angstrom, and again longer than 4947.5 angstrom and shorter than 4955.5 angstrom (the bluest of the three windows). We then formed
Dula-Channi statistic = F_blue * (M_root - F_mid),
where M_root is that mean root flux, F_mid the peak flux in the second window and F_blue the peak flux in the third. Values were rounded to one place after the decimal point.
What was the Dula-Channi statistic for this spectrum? -82.6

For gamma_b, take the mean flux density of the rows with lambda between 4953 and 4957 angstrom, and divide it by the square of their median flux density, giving 0.095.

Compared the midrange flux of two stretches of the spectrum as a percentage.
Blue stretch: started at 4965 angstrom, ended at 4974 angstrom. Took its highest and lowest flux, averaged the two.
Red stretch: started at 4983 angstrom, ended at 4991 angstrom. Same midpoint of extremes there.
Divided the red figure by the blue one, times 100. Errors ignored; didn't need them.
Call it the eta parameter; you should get 92.4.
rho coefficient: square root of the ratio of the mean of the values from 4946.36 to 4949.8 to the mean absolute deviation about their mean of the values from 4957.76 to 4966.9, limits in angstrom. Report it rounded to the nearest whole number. 11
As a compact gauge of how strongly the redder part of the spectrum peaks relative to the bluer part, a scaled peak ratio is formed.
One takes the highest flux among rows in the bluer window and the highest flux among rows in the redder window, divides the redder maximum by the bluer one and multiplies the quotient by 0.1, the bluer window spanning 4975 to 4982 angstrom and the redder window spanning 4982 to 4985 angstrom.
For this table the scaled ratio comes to 0.0899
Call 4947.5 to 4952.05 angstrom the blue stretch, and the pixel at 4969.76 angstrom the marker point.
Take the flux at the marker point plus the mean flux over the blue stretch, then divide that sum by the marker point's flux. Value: 2.22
